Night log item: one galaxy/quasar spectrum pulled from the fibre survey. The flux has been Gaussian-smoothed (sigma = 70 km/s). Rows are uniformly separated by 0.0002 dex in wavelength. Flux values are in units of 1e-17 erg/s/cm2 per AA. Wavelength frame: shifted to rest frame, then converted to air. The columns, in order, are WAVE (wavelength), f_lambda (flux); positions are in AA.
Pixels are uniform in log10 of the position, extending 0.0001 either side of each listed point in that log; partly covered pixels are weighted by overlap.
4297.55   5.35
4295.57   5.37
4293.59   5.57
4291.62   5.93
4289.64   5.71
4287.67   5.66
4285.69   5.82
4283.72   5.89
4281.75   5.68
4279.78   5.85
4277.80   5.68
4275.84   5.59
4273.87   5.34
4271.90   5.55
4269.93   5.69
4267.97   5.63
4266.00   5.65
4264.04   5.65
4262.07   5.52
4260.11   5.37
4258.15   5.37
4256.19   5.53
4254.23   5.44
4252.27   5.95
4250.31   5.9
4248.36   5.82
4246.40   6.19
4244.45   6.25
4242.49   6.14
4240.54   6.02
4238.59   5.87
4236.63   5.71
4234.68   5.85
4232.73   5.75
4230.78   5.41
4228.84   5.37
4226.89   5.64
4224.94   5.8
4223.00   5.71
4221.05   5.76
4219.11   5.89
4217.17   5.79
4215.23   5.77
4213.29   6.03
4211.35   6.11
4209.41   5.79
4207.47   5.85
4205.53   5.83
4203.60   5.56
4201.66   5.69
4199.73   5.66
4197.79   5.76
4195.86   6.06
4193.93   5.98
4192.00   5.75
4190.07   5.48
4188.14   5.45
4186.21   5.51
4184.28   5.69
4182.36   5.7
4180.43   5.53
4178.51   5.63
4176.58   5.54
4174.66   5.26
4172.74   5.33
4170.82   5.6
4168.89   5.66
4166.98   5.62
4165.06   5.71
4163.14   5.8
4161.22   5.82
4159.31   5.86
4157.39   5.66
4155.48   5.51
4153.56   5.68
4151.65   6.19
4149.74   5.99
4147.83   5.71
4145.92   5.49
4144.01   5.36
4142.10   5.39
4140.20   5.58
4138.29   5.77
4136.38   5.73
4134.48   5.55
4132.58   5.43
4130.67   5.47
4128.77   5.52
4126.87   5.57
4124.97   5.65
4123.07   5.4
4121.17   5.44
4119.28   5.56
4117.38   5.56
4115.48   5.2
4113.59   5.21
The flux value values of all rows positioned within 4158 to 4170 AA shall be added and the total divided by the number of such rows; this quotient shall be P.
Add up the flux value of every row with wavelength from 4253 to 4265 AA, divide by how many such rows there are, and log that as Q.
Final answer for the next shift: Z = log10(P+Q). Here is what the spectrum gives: 1.050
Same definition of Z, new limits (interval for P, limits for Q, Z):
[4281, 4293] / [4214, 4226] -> 1.063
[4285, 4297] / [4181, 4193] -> 1.052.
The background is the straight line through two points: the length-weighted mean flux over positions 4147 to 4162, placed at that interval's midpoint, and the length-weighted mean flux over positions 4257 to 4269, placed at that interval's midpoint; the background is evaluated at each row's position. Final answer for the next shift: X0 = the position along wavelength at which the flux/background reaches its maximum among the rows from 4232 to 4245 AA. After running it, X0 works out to 4244.45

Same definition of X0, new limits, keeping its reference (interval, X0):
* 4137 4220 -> 4211.35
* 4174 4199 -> 4195.86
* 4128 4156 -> 4151.65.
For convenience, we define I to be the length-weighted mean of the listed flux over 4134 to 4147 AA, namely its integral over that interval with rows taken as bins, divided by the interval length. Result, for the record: 5.55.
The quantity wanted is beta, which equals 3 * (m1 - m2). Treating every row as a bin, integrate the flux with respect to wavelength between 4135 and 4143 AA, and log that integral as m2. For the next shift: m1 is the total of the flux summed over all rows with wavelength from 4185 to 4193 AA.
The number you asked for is -68.2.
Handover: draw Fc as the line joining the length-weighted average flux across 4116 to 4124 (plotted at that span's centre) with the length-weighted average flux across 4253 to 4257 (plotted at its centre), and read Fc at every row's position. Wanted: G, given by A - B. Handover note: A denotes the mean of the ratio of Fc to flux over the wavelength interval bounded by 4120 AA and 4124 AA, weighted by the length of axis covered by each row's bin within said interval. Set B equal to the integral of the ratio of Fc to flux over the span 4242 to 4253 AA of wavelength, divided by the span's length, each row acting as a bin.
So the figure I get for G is 0.10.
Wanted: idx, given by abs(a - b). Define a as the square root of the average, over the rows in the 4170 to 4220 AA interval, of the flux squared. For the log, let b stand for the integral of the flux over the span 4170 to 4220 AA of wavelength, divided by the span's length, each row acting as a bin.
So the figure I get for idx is 0.0028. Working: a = 5.71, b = 5.70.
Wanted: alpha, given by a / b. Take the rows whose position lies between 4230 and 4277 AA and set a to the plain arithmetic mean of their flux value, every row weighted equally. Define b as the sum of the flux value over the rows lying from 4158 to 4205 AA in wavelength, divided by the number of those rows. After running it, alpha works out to 1.01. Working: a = 5.716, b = 5.65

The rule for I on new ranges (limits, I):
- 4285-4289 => 5.73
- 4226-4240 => 5.67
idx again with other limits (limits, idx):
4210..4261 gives 0.0045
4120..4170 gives 0.0035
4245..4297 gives 0.0012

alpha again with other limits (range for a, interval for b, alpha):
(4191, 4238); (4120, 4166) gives 1.02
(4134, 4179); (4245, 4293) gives 0.99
